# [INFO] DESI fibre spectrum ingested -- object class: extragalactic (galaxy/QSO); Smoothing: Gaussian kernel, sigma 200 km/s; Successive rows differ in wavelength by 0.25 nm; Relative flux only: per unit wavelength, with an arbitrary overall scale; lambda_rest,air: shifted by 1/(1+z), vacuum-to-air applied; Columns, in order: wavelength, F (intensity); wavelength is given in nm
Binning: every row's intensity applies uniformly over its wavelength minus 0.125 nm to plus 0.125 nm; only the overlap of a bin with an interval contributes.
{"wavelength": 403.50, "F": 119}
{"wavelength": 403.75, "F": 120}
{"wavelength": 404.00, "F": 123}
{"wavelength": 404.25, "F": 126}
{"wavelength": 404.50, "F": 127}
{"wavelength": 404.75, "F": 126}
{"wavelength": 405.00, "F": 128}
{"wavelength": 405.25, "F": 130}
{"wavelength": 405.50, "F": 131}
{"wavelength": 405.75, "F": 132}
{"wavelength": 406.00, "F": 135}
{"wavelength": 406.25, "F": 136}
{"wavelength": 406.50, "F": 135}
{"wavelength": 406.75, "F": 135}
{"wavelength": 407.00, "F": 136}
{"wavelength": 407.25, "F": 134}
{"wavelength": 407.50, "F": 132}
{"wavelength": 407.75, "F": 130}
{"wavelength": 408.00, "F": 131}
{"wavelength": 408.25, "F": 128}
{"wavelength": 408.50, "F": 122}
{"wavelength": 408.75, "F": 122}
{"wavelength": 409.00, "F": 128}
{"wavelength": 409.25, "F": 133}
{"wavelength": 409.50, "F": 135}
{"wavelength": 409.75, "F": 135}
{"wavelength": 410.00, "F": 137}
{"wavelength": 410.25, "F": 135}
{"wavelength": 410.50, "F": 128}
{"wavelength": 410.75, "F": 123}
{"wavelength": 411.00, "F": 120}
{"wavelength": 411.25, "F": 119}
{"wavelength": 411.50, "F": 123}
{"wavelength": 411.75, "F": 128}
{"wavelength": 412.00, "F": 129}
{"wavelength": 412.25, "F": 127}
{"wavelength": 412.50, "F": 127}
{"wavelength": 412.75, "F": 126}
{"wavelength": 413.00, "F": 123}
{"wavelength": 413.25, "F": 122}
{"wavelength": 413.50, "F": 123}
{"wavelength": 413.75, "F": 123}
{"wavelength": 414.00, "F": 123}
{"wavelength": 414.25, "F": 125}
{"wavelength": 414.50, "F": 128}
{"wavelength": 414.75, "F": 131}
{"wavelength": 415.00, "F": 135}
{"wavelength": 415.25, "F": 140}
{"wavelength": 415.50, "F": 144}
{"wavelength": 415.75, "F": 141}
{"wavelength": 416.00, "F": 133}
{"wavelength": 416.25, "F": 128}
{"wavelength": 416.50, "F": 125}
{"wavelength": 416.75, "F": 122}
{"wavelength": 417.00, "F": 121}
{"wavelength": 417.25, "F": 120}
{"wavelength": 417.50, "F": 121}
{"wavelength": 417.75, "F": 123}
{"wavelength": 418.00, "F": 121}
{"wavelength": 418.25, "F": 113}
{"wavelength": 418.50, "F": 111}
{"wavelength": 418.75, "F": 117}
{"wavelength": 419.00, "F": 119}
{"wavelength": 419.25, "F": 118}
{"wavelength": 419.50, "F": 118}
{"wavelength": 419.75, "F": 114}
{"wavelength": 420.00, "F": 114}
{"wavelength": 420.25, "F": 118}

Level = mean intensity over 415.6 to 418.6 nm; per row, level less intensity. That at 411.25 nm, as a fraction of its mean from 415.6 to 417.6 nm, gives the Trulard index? -1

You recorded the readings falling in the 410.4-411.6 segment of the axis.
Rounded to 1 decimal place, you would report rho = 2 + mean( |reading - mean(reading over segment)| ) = 4.5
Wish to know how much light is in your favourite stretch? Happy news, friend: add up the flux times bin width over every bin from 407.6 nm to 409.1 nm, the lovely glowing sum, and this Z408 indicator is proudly 190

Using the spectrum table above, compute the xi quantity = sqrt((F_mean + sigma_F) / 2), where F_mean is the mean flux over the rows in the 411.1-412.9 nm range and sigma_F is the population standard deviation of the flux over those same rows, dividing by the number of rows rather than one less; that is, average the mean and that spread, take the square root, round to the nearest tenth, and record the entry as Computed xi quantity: 8.0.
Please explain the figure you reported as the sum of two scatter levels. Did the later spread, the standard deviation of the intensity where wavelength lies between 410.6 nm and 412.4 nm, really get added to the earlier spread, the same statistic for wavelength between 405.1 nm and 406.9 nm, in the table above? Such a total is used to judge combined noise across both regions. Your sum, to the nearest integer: 6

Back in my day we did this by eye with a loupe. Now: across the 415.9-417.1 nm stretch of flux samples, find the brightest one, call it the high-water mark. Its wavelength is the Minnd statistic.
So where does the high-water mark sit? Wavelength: 416.00 nm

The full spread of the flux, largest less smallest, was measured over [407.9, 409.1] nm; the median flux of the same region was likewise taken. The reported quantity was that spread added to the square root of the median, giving 20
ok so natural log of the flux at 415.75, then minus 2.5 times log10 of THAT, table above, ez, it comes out -1.74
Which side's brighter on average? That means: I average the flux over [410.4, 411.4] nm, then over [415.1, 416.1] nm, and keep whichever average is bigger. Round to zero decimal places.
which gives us 140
